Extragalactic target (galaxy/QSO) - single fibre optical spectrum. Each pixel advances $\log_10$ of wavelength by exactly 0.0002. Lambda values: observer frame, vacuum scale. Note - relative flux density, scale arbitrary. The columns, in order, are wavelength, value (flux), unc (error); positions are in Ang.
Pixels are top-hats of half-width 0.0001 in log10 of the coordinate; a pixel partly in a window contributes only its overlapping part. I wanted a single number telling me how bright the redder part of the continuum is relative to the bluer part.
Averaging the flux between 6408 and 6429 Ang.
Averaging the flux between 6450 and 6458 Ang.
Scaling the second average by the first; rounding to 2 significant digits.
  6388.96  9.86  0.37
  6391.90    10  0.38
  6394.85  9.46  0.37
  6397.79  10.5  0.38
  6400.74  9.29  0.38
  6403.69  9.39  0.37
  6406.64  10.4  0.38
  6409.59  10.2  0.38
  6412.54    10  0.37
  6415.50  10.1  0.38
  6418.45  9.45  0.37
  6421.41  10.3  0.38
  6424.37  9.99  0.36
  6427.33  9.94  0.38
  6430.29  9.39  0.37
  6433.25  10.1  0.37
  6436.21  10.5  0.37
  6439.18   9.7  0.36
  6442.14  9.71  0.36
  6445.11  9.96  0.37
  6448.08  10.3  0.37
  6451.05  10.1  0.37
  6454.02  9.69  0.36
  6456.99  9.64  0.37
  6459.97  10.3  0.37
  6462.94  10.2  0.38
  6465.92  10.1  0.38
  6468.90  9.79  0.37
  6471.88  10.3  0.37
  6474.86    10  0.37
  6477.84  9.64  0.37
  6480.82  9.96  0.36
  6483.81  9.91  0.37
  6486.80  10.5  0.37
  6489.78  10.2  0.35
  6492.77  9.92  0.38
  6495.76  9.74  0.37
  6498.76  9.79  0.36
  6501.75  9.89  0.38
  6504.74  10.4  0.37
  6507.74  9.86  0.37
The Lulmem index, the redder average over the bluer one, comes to 0.98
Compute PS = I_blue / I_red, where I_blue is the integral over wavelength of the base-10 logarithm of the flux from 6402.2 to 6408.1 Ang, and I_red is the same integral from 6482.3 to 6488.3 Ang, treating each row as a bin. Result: 0.97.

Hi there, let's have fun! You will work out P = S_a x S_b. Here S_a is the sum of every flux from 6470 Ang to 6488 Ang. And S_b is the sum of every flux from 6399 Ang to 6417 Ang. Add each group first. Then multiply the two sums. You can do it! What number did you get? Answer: 3581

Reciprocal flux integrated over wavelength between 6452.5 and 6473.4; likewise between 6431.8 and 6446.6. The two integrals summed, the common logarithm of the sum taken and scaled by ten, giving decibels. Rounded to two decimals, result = 5.53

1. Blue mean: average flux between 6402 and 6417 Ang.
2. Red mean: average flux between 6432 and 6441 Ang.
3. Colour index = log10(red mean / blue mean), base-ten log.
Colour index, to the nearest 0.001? 0.004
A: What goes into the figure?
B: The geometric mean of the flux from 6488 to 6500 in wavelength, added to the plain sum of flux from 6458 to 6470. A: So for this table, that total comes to 50.3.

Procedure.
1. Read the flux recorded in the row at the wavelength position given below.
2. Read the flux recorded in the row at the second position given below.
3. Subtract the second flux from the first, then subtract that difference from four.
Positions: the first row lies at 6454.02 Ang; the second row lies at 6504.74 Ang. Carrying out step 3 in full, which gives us 4.71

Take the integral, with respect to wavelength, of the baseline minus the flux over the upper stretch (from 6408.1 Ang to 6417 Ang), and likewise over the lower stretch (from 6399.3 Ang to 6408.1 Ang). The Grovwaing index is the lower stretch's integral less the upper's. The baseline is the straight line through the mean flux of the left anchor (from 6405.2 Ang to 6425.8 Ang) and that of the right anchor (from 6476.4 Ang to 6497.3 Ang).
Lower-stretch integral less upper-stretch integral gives 3.7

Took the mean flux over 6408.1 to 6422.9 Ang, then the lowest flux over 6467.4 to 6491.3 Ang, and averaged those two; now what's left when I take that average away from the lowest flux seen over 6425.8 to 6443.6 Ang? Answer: -0.43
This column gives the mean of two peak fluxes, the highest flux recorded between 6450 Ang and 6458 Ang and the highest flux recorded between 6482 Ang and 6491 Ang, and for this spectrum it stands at 10.3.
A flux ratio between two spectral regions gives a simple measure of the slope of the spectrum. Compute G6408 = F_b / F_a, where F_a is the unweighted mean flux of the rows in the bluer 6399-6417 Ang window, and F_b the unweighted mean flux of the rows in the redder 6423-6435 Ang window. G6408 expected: 1.00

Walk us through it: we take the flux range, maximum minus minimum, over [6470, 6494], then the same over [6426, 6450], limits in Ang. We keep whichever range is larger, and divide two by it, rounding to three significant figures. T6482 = 1.80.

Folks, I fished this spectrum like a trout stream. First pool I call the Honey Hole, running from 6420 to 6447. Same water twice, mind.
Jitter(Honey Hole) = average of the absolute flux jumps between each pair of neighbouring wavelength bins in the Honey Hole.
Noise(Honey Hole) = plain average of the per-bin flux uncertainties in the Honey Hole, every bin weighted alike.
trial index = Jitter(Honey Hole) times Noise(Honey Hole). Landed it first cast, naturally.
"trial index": 0.14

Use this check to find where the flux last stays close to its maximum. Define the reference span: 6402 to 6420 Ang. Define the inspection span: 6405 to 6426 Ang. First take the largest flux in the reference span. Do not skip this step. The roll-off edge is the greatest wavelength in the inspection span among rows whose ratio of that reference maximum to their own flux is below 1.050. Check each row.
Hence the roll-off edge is 6424.37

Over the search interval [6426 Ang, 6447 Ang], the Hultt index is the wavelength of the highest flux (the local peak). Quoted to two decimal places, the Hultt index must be 6436.21 Ang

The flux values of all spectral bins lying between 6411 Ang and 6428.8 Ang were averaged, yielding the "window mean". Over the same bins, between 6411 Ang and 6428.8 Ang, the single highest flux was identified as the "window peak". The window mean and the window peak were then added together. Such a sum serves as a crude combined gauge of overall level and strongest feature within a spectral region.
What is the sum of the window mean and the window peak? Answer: 20.3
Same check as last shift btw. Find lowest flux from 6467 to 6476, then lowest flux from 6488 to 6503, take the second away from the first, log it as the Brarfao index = 0.05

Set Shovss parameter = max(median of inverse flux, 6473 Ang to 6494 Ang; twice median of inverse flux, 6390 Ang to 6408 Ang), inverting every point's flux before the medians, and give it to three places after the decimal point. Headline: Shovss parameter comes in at 0.206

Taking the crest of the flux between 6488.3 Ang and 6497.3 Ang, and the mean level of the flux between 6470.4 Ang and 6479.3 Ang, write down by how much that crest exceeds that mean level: 0.2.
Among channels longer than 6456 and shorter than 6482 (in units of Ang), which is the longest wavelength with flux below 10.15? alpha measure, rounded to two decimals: 6480.82 Ang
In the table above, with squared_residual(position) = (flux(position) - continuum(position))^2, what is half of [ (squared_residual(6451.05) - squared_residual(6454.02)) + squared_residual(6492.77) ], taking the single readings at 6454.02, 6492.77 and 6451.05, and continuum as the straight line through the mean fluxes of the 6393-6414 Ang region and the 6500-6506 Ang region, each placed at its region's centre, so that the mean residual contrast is -0.031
